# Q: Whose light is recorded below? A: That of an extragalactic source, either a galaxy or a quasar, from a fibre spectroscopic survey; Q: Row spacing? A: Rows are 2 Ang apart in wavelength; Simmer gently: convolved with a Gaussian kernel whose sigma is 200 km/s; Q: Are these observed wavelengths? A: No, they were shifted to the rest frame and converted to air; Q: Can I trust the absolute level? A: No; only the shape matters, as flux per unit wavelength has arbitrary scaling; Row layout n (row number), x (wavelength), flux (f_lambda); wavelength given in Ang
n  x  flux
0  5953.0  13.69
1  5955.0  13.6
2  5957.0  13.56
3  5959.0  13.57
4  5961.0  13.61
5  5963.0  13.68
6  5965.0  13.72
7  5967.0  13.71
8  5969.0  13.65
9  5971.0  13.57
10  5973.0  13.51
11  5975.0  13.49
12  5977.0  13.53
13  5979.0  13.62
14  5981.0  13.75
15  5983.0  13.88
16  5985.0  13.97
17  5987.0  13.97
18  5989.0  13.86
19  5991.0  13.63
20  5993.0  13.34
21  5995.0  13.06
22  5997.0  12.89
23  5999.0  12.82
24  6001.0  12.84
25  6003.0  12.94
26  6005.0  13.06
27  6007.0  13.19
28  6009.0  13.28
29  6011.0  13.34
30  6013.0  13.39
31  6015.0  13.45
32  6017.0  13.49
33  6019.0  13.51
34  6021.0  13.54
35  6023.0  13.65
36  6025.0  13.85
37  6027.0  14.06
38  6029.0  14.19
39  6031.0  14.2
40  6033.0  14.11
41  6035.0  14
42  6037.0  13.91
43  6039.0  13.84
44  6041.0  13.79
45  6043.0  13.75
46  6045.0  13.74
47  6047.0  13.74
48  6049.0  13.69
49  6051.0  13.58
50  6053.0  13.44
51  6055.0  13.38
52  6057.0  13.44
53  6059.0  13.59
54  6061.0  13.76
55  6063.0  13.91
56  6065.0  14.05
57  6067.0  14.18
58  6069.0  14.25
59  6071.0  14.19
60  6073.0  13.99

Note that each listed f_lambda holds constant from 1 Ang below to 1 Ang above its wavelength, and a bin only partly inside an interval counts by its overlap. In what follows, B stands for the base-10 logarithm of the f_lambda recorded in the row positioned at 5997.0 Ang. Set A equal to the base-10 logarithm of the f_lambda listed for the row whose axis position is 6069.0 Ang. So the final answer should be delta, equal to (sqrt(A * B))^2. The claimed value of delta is 1.28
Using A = 1.15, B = 1.11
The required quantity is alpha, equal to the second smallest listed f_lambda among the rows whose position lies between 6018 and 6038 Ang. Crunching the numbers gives 13.54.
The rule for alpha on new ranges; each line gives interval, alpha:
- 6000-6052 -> 12.94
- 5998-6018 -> 12.84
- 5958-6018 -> 12.84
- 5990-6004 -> 12.84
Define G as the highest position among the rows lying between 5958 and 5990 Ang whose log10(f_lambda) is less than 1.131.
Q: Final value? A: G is 5975.0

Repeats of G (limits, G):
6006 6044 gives 6019.0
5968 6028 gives 6019.0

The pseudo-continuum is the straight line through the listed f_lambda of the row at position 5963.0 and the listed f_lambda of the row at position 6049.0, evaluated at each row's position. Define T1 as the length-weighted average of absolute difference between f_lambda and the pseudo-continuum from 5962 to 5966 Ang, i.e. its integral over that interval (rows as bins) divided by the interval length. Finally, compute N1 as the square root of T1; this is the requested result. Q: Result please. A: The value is 0.14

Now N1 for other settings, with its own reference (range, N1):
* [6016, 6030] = 0.48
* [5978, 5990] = 0.42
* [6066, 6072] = 0.72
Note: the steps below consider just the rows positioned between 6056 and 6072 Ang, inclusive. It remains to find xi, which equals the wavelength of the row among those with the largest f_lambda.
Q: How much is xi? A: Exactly 6069.0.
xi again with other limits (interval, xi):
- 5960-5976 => 5965.0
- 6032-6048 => 6033.0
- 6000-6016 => 6015.0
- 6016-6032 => 6031.0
